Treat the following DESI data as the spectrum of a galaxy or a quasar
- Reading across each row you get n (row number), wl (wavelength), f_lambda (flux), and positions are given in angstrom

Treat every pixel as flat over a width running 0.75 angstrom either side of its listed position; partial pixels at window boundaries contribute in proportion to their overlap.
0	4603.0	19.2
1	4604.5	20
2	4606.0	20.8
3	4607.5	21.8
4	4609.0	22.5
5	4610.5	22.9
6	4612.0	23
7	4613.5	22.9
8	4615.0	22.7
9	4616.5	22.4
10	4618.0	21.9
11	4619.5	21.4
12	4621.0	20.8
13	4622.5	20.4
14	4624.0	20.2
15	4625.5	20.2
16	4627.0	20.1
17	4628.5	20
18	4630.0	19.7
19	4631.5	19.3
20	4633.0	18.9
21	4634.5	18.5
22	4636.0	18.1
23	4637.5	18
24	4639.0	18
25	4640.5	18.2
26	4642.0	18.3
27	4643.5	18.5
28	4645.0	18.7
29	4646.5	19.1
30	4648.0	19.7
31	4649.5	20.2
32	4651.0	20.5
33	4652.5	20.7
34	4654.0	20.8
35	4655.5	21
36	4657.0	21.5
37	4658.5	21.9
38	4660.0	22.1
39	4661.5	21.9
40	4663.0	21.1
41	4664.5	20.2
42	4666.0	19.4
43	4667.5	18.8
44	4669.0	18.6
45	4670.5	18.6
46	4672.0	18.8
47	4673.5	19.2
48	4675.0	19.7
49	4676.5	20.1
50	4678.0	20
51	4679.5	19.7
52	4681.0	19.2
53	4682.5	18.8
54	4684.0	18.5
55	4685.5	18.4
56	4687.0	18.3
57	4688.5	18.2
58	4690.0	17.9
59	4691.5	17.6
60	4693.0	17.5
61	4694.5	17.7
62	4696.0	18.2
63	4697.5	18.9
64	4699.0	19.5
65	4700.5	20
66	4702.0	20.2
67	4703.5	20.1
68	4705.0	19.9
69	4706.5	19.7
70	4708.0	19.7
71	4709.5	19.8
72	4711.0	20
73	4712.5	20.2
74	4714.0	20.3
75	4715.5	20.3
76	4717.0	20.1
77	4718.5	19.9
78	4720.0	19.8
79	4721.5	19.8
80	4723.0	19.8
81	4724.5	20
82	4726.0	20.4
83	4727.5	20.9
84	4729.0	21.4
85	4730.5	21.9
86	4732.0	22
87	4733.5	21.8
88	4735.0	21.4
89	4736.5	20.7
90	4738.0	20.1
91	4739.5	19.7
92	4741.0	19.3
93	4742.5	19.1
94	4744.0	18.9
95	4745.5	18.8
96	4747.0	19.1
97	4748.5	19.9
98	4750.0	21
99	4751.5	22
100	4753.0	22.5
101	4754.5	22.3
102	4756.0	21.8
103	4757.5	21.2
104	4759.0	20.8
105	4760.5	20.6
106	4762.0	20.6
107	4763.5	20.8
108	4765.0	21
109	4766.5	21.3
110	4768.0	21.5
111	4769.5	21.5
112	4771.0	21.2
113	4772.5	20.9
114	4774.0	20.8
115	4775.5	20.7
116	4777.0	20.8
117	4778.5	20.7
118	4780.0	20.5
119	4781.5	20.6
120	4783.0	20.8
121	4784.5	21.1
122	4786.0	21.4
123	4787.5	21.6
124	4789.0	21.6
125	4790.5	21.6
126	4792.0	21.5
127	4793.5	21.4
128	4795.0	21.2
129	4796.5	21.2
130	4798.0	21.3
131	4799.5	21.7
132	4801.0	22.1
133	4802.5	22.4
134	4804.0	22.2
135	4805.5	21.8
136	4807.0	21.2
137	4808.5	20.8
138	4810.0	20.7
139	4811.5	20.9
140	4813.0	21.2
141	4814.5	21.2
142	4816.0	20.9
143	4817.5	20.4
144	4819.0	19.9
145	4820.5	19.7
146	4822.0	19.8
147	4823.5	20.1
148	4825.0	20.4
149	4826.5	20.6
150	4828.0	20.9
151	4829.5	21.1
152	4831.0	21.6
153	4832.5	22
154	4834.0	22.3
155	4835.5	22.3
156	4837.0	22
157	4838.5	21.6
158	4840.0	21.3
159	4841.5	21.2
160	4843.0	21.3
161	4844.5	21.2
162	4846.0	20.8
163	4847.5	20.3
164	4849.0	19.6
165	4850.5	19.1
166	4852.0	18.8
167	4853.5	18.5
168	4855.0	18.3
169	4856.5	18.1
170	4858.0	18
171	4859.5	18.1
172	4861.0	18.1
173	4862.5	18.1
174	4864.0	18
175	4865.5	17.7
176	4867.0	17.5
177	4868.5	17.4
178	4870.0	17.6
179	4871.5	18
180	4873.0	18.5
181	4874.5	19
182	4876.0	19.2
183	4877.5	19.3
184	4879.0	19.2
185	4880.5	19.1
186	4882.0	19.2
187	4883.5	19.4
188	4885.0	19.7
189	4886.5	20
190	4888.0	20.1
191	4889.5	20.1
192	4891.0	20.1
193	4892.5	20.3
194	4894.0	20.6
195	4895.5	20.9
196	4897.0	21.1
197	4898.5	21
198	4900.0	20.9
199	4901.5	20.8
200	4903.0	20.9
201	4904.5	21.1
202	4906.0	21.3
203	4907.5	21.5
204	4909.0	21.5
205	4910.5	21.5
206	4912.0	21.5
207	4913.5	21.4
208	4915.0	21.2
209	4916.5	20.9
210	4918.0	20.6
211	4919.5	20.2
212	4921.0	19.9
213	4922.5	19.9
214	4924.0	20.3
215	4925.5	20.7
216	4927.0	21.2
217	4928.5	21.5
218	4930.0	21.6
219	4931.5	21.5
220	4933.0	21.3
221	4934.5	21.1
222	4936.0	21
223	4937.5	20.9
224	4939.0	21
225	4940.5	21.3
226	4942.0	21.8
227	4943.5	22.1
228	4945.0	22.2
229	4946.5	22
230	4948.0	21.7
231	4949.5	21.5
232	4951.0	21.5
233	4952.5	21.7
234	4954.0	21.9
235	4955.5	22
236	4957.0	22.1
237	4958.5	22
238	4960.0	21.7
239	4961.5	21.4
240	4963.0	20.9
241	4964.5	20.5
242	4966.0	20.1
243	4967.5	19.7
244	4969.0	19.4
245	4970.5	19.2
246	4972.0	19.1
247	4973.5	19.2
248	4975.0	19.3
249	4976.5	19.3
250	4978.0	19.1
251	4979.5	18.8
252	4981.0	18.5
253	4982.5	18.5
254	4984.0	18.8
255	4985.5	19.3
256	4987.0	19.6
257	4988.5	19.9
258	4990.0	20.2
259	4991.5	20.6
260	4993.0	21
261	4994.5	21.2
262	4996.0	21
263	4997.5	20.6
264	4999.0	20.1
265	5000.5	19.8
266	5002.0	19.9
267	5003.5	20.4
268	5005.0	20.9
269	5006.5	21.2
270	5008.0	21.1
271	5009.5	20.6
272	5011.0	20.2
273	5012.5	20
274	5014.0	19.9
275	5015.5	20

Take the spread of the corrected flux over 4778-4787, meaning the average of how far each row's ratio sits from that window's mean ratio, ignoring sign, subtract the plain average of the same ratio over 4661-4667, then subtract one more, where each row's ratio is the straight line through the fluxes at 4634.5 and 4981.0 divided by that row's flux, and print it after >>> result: -1.89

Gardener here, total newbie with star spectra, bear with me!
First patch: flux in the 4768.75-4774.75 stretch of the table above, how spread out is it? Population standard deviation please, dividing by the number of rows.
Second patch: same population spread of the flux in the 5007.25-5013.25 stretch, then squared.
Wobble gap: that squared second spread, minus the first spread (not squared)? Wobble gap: -0.10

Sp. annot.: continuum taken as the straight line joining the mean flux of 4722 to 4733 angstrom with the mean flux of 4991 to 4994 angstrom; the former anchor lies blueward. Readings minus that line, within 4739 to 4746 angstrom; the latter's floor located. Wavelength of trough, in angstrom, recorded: 4745.5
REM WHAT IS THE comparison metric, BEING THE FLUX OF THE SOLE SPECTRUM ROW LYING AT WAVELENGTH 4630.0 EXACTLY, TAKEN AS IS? 19.7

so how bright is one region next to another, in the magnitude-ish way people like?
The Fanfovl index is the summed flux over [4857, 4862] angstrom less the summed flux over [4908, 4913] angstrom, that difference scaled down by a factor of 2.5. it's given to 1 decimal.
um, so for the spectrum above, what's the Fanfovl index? -4.1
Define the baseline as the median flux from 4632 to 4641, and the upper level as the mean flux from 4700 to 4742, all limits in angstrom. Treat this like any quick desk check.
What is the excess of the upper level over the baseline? 2.2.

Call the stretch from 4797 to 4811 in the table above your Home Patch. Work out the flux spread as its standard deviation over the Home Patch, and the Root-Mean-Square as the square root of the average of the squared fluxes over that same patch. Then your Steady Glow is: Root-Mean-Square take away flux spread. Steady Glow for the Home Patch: 21.0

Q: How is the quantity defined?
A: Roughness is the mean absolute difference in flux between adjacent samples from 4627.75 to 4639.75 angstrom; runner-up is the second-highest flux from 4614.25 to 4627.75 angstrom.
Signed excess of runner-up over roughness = 22.1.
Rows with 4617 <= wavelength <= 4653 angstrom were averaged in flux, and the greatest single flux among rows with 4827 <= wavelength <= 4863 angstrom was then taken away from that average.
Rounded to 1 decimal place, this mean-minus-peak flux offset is -2.7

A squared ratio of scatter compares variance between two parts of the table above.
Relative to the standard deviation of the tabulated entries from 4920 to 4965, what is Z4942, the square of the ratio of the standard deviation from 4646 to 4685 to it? 3.1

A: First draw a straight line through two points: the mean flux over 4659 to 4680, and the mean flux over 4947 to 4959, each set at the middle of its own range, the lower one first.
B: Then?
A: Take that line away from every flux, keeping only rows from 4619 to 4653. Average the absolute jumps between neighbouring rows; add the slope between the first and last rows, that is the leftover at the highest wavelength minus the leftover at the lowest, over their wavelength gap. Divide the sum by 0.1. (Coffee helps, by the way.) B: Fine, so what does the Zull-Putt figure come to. 2.5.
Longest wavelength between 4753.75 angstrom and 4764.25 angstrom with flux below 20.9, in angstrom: 4763.5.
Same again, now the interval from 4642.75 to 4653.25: 4652.5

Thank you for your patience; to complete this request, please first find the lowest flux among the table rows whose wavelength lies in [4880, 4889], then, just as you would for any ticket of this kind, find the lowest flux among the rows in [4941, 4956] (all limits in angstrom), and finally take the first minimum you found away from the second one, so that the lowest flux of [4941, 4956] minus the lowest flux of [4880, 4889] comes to 2.4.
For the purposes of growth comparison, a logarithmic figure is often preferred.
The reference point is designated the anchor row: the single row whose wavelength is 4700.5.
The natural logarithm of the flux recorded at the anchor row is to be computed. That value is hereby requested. 3.00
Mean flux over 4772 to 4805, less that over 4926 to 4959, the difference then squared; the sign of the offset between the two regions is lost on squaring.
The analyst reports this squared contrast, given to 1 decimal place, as 0.1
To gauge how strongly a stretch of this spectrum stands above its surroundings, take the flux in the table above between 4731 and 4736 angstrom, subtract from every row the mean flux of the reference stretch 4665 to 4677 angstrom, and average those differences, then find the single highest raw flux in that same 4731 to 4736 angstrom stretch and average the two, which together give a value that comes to 12.3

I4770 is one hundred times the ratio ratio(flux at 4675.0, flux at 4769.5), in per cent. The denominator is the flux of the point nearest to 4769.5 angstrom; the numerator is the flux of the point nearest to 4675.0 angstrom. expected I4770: 92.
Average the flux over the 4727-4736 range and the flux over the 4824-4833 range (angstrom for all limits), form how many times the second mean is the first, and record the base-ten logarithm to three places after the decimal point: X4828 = -0.010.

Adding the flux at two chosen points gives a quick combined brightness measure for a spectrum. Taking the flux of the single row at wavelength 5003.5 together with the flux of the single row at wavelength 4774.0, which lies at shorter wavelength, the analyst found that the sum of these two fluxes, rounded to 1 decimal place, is 41.2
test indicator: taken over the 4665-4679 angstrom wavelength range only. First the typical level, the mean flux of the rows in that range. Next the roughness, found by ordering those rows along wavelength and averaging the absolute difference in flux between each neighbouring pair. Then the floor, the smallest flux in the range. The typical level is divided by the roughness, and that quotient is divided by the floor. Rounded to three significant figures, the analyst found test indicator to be 3.45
